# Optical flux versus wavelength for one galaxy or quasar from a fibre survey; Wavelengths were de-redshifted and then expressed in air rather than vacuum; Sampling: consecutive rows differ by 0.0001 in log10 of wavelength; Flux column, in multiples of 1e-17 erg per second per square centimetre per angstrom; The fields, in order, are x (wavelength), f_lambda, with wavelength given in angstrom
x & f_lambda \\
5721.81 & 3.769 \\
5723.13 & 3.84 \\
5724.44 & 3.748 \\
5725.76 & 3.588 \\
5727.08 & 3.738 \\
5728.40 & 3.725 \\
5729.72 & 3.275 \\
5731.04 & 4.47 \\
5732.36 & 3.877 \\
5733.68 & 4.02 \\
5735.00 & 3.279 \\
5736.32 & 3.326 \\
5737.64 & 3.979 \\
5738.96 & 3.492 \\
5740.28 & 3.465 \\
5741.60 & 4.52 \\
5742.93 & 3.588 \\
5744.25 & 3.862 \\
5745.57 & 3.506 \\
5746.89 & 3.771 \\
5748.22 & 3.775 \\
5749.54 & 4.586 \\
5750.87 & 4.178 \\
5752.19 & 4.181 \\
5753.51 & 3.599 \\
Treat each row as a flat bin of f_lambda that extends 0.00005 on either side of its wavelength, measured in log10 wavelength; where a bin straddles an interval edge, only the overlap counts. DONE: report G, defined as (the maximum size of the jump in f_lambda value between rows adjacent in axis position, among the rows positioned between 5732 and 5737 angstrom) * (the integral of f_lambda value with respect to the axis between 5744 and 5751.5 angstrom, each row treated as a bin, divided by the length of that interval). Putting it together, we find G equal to 2.93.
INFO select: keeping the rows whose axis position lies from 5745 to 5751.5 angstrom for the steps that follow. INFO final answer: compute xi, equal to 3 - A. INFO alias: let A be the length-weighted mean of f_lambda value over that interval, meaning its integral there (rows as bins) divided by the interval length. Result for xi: -0.965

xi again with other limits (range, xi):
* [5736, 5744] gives -0.753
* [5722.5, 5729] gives -0.729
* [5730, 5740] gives -0.748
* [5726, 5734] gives -0.828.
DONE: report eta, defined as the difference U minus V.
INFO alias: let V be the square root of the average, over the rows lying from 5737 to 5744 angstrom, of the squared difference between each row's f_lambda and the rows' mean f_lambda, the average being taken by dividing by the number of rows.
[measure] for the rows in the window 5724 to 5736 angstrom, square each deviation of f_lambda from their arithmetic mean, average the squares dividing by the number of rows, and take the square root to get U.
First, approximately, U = 0.35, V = 0.401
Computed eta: -0.05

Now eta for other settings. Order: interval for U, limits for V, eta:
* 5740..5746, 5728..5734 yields 0.00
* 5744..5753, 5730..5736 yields -0.09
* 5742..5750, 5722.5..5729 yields 0.27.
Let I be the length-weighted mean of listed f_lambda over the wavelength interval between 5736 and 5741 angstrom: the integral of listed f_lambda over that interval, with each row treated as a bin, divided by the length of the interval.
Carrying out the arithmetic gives 3.60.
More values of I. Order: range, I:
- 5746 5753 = 4.07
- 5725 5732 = 3.76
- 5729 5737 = 3.71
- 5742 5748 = 3.72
